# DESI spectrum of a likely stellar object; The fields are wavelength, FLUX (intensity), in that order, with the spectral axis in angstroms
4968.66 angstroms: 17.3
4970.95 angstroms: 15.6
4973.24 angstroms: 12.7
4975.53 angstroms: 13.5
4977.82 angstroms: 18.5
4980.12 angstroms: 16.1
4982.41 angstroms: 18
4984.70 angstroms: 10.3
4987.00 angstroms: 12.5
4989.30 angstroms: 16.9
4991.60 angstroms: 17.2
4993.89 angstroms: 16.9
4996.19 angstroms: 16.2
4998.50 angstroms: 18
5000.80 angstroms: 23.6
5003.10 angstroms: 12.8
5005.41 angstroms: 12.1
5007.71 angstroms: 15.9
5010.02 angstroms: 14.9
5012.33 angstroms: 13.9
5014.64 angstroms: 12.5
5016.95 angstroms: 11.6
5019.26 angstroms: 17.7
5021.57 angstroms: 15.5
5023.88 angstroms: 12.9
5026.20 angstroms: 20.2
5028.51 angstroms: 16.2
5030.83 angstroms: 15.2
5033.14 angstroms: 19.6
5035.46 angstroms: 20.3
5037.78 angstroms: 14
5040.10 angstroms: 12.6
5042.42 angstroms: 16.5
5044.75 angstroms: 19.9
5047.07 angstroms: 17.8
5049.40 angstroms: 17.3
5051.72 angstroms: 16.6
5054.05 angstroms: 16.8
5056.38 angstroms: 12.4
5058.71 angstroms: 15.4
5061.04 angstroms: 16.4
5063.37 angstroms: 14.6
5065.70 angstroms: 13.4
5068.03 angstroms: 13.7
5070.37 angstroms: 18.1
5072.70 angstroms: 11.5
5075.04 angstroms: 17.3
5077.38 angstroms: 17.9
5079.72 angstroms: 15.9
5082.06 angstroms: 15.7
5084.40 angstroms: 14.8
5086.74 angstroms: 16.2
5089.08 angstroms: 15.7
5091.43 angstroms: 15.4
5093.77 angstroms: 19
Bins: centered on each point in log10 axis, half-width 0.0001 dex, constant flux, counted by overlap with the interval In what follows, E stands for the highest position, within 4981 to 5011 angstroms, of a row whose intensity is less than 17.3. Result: 5010.02 angstroms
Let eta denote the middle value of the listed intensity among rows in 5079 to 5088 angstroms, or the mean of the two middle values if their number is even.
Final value 15.8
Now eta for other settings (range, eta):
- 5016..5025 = 14.2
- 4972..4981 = 14.8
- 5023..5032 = 15.7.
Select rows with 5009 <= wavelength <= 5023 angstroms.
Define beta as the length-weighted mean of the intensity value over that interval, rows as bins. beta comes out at 14.3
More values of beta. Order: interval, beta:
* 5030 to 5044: 16.5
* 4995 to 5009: 16.4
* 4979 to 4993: 15.2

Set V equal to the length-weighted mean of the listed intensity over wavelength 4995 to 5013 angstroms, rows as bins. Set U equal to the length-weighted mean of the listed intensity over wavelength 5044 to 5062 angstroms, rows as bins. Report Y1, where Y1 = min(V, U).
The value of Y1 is 16.0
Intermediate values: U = 16.5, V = 16.0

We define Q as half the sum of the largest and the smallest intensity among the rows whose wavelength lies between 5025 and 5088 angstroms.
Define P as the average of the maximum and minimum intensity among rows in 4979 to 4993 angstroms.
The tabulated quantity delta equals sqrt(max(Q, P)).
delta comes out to 3.99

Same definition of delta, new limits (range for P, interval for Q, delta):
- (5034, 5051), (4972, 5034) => 4.12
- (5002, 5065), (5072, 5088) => 3.99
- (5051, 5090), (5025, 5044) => 4.06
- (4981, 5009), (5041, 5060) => 4.12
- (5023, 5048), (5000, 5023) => 4.20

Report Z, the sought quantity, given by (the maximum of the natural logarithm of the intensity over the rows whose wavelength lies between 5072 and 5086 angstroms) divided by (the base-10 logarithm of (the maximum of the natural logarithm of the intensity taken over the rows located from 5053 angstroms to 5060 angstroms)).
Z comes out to 6.4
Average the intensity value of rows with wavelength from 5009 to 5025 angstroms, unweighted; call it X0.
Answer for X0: 14.1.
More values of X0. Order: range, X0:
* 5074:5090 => 16.2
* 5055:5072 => 14.9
